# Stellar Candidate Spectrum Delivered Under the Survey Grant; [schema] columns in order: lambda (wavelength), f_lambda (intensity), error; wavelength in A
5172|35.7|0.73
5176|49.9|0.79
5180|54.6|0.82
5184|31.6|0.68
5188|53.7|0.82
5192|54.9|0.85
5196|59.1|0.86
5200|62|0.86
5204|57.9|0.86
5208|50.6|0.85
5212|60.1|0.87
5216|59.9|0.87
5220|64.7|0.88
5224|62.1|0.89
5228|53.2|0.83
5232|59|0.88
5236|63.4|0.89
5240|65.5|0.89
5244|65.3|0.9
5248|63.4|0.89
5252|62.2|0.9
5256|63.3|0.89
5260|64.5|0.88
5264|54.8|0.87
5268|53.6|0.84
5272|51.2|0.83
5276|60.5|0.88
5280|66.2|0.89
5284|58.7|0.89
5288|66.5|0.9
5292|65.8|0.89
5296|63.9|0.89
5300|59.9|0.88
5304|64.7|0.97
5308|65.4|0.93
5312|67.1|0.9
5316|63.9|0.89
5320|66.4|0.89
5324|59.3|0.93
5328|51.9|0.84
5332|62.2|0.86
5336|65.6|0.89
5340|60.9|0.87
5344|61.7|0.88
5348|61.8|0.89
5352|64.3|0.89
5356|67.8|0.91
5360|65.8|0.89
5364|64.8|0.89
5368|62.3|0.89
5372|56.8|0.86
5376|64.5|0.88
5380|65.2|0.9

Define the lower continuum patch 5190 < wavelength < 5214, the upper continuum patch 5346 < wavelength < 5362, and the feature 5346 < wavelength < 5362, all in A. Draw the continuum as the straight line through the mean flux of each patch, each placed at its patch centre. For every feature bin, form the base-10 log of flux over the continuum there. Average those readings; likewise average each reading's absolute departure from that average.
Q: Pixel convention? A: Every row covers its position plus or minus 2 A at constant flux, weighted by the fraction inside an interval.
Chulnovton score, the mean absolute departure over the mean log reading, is -46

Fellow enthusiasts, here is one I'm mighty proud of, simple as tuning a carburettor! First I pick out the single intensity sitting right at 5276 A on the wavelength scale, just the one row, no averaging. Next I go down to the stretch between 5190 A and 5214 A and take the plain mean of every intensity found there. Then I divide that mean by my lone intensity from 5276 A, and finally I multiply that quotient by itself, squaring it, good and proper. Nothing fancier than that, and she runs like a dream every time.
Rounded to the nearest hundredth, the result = 0.90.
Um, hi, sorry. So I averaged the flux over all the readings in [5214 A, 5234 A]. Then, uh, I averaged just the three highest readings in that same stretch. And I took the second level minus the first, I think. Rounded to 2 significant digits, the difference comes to 2.5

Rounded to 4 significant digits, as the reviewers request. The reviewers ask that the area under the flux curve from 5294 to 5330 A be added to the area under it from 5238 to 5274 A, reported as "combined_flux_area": 4425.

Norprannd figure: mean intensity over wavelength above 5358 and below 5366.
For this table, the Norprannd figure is 65.3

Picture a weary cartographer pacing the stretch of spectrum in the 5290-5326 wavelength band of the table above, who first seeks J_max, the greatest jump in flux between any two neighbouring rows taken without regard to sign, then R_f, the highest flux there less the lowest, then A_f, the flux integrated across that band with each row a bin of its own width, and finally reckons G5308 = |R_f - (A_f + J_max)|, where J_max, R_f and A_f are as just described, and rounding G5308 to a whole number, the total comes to 2305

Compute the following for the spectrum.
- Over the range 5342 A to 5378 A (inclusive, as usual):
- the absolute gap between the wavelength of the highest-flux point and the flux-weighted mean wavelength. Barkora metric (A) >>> 3.9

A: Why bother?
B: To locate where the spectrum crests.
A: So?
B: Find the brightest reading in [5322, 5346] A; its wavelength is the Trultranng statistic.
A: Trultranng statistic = 5336 A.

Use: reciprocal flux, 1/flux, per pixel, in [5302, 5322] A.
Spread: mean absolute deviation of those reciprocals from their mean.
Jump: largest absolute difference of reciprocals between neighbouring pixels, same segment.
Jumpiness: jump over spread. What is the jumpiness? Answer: 3.21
